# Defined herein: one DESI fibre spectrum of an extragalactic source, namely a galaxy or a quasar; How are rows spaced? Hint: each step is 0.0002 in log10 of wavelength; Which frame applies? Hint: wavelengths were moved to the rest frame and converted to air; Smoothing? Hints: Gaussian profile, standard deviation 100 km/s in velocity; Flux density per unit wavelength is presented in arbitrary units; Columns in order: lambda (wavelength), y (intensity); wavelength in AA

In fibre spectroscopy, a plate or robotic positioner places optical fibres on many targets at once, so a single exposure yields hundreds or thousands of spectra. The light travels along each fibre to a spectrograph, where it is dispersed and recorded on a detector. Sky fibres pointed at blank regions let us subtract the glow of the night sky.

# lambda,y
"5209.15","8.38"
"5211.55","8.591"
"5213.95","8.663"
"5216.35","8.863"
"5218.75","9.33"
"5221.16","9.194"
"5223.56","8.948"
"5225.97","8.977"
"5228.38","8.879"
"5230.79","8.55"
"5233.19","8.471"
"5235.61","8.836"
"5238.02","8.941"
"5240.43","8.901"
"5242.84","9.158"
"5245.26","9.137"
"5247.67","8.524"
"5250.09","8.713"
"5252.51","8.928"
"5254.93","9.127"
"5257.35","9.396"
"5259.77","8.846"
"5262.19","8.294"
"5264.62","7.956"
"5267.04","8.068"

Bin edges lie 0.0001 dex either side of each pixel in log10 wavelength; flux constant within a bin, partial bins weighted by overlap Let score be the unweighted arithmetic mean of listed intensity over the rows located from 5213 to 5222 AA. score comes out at 9.01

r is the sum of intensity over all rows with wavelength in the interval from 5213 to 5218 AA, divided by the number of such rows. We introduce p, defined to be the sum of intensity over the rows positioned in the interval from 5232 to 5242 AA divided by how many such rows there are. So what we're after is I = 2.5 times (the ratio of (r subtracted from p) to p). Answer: 0.01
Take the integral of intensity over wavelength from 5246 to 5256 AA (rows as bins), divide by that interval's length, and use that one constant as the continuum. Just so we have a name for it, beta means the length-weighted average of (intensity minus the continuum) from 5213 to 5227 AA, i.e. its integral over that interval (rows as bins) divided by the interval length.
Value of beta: 0.17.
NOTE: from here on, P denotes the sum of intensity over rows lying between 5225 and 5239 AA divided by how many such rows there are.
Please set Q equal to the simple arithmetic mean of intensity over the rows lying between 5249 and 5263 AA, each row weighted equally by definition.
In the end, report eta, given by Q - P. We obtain 0.11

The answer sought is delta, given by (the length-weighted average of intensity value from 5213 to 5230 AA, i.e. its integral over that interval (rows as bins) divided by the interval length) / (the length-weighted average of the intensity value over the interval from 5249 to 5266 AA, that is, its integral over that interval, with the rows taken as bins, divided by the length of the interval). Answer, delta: 1.03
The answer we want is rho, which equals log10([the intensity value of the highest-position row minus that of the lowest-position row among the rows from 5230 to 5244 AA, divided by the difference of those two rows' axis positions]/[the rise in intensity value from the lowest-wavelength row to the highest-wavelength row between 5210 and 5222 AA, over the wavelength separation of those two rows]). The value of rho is -0.09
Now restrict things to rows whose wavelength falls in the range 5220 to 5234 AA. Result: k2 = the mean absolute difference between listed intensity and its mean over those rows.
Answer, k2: 0.217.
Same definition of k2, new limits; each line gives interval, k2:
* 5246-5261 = 0.228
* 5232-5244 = 0.166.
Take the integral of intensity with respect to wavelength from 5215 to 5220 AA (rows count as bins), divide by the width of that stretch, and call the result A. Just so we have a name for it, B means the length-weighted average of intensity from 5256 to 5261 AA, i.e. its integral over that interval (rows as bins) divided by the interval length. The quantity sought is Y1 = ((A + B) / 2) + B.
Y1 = 18.2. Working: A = 9.08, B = 9.13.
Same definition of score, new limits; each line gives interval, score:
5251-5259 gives 9.15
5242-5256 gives 8.93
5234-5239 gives 8.89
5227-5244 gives 8.82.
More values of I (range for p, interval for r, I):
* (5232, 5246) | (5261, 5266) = 0.22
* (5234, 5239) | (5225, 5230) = -0.01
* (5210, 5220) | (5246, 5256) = 0.01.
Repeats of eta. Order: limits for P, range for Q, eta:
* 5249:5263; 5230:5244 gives -0.07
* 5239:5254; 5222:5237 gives -0.12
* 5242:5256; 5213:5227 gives 0.06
